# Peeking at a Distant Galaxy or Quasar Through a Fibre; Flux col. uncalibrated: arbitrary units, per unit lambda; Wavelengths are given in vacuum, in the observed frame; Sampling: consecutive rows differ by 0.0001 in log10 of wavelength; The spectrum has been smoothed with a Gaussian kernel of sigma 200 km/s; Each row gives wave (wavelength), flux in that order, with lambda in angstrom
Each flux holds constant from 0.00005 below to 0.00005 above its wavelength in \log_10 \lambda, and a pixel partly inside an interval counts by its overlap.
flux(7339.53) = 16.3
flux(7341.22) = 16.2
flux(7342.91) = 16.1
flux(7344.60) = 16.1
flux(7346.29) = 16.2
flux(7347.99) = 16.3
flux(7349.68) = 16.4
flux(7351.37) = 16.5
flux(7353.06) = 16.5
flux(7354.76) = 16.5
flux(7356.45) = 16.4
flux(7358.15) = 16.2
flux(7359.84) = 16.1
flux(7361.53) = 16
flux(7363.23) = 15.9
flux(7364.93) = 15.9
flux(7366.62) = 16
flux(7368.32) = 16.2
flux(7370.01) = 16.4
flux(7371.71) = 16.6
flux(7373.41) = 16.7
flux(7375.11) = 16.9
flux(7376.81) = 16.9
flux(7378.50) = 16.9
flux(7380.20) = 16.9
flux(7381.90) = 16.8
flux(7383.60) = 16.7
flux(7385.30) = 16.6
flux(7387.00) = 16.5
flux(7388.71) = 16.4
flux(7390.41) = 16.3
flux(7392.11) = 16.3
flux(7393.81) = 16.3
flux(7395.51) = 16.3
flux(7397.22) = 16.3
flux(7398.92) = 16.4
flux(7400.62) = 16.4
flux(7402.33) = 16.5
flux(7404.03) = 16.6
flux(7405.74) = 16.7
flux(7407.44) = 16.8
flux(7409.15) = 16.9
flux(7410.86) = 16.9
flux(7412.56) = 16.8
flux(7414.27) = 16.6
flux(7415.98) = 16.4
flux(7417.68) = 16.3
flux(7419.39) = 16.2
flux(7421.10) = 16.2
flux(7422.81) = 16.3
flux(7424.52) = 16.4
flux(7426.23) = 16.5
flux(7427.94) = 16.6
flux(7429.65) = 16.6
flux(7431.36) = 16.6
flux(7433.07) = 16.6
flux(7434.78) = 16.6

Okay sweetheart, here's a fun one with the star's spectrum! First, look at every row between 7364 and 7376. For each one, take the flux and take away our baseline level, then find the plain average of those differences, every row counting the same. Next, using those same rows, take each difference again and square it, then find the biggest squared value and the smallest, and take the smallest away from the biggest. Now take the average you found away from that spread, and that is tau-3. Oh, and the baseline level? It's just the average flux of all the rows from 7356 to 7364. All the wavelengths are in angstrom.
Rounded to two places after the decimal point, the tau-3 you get 0.34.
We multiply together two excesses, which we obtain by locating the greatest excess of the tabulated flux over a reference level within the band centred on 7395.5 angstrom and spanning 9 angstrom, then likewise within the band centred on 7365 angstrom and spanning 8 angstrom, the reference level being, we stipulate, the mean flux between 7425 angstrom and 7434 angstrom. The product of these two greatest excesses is 0.07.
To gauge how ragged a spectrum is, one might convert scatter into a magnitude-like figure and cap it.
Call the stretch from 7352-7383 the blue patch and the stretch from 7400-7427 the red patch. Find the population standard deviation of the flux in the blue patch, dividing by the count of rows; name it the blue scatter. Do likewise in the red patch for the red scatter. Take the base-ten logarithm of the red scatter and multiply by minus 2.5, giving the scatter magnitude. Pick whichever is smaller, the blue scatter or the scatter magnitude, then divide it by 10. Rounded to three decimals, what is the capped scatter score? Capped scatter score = 0.036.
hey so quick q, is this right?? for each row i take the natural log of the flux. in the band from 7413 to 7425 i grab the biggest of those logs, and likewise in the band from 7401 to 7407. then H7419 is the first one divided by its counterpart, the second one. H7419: 0.998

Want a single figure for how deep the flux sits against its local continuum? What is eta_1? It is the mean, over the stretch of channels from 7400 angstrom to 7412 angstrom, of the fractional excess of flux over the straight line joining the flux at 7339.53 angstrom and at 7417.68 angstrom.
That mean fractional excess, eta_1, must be 0.024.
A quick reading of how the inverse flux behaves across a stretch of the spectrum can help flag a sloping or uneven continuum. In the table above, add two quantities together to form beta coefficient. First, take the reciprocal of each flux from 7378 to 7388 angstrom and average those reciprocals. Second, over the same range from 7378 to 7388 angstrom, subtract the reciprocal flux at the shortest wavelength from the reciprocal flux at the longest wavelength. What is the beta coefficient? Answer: 0.0612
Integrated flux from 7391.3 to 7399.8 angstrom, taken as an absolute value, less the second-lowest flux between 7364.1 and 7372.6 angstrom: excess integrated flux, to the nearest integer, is 123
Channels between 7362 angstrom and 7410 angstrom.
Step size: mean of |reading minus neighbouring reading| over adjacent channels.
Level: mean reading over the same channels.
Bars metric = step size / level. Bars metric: 0.0049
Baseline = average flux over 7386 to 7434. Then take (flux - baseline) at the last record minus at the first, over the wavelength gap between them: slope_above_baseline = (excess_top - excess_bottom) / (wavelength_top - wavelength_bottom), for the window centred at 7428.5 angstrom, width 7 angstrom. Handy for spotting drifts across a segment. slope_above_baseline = 0.019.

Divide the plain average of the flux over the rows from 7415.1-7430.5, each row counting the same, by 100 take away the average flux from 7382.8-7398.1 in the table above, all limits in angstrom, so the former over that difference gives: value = 0.196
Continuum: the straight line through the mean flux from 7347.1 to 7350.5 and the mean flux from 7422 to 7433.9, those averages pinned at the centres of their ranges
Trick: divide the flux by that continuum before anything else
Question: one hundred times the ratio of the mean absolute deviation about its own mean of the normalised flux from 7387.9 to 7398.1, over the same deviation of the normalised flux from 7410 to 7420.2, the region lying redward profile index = 13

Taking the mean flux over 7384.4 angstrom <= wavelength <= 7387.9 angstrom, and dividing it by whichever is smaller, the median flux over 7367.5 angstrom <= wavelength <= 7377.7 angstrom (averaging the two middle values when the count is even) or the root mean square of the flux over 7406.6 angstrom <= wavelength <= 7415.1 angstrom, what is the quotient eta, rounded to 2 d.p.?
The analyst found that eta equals 0.99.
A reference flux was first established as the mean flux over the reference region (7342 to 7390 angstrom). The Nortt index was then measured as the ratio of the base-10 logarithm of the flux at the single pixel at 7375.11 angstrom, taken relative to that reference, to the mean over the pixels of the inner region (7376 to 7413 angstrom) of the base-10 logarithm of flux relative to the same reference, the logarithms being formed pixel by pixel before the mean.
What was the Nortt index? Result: 3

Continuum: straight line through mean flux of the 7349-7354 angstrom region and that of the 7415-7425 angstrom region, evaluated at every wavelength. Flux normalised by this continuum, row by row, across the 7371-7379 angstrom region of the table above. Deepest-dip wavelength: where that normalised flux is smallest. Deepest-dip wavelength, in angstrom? 7371.71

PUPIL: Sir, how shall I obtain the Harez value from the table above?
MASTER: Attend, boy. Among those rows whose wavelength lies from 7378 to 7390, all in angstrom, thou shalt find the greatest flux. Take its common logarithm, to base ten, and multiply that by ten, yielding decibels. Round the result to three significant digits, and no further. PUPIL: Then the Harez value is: 12.3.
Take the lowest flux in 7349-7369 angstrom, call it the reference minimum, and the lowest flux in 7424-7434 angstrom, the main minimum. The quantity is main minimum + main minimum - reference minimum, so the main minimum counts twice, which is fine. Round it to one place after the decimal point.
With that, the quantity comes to 16.9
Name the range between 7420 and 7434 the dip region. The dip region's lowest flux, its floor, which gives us 16.2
